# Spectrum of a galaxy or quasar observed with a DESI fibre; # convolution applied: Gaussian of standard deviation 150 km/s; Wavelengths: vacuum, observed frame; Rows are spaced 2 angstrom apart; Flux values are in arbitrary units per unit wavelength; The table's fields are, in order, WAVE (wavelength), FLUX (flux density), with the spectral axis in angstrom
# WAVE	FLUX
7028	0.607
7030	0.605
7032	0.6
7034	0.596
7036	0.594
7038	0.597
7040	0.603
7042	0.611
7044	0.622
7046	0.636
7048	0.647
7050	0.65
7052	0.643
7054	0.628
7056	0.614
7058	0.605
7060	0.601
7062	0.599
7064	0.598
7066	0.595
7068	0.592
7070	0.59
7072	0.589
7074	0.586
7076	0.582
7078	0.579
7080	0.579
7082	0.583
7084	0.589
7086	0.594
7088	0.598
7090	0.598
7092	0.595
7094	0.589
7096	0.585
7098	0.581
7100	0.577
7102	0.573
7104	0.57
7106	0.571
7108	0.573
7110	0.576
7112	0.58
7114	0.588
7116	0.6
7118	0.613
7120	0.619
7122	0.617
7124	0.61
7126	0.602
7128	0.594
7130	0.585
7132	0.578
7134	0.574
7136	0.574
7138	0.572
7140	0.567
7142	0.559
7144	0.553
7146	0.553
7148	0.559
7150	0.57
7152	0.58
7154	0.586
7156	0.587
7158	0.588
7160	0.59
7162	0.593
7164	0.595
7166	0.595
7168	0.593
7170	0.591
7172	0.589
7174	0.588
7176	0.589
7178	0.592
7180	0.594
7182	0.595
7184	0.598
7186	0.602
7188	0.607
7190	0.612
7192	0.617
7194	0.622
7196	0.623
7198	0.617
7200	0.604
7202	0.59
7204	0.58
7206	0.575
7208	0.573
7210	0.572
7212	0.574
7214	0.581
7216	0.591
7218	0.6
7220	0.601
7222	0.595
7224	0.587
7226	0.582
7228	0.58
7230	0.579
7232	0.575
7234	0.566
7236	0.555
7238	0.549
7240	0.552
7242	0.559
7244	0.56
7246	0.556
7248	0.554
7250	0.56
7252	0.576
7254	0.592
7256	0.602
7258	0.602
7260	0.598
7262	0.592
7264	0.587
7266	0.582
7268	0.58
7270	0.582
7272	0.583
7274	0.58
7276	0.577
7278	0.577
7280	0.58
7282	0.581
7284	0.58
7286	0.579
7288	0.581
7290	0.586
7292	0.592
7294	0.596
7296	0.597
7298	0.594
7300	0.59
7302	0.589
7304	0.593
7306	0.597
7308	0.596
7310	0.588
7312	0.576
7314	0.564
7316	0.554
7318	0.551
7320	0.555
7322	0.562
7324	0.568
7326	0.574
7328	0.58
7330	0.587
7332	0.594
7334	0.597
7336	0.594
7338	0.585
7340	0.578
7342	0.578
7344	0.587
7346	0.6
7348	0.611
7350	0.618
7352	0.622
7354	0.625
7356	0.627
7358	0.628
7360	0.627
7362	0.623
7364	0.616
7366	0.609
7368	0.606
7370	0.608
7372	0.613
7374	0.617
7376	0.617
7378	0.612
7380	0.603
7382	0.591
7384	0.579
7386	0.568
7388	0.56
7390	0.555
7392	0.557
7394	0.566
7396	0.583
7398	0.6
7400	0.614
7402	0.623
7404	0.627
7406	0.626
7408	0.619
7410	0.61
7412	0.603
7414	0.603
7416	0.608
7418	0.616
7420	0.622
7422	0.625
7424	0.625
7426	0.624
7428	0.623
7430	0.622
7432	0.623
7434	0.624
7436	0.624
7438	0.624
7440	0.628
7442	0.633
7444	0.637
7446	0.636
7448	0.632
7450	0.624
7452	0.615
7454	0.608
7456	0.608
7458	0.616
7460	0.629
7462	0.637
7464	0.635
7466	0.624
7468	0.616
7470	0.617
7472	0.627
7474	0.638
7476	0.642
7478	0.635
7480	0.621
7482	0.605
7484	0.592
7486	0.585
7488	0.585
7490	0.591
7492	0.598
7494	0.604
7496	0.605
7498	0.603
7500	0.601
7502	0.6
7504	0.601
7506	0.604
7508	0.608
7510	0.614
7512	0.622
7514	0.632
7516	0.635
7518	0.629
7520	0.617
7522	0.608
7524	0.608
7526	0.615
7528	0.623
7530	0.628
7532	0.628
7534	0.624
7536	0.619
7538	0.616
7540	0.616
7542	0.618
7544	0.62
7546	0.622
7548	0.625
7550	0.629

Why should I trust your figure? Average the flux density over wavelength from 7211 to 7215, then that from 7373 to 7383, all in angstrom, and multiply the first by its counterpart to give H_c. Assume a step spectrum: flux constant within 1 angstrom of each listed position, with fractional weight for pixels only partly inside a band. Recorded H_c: 0.351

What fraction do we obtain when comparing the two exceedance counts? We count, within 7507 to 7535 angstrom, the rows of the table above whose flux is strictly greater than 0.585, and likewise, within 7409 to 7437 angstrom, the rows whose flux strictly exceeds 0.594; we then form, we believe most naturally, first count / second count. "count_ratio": 1.0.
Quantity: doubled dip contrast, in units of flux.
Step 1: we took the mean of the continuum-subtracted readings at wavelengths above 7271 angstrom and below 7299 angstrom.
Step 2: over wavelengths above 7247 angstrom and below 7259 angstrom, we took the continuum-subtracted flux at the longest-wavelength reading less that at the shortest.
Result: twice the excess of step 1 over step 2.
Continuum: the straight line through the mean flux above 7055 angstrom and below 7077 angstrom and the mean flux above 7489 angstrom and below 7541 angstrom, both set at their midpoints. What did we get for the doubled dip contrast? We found -0.13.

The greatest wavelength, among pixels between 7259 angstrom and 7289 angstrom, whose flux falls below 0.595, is 7288 angstrom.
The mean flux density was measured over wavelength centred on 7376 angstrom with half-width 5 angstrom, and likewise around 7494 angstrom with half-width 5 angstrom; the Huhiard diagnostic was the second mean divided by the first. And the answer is 0.98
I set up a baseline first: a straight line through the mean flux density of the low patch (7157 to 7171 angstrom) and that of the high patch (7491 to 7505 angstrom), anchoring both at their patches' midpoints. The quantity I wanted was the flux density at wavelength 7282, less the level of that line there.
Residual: -0.015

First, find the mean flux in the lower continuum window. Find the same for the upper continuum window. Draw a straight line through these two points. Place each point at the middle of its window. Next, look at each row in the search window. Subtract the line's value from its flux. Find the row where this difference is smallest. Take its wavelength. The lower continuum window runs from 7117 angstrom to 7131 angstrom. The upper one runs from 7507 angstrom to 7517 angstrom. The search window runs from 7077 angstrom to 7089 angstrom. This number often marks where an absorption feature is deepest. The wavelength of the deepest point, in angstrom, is 7080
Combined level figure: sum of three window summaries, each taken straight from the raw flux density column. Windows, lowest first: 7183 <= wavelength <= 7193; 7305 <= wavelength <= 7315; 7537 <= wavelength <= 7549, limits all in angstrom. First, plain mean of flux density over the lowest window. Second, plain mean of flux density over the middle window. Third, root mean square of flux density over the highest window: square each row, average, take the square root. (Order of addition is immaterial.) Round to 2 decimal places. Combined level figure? 1.81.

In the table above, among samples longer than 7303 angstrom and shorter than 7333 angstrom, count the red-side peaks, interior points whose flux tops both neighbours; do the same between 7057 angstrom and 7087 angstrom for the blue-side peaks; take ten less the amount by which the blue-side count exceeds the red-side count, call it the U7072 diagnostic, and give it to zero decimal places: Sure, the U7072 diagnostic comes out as 11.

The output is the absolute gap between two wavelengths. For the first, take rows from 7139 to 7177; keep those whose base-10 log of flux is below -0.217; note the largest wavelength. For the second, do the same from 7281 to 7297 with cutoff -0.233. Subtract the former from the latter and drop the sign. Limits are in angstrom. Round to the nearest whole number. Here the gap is 112 angstrom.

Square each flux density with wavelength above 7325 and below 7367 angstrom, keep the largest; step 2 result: 0.394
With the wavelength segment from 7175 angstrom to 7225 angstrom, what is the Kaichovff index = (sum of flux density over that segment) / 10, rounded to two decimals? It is 1.49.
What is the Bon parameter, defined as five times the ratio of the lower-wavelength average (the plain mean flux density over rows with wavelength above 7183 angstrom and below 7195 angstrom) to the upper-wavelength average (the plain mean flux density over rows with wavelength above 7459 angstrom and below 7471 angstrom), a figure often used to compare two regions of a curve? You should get 4.867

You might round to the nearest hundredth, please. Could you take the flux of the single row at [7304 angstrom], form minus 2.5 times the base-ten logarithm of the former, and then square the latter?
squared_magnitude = 0.32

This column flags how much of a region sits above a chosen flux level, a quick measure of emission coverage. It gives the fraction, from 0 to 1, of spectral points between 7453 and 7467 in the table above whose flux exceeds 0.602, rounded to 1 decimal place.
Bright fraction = 1.0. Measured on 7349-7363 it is 1.0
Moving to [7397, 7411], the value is 0.9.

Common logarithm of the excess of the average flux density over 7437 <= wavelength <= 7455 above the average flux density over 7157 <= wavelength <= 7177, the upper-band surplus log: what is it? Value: -1.45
